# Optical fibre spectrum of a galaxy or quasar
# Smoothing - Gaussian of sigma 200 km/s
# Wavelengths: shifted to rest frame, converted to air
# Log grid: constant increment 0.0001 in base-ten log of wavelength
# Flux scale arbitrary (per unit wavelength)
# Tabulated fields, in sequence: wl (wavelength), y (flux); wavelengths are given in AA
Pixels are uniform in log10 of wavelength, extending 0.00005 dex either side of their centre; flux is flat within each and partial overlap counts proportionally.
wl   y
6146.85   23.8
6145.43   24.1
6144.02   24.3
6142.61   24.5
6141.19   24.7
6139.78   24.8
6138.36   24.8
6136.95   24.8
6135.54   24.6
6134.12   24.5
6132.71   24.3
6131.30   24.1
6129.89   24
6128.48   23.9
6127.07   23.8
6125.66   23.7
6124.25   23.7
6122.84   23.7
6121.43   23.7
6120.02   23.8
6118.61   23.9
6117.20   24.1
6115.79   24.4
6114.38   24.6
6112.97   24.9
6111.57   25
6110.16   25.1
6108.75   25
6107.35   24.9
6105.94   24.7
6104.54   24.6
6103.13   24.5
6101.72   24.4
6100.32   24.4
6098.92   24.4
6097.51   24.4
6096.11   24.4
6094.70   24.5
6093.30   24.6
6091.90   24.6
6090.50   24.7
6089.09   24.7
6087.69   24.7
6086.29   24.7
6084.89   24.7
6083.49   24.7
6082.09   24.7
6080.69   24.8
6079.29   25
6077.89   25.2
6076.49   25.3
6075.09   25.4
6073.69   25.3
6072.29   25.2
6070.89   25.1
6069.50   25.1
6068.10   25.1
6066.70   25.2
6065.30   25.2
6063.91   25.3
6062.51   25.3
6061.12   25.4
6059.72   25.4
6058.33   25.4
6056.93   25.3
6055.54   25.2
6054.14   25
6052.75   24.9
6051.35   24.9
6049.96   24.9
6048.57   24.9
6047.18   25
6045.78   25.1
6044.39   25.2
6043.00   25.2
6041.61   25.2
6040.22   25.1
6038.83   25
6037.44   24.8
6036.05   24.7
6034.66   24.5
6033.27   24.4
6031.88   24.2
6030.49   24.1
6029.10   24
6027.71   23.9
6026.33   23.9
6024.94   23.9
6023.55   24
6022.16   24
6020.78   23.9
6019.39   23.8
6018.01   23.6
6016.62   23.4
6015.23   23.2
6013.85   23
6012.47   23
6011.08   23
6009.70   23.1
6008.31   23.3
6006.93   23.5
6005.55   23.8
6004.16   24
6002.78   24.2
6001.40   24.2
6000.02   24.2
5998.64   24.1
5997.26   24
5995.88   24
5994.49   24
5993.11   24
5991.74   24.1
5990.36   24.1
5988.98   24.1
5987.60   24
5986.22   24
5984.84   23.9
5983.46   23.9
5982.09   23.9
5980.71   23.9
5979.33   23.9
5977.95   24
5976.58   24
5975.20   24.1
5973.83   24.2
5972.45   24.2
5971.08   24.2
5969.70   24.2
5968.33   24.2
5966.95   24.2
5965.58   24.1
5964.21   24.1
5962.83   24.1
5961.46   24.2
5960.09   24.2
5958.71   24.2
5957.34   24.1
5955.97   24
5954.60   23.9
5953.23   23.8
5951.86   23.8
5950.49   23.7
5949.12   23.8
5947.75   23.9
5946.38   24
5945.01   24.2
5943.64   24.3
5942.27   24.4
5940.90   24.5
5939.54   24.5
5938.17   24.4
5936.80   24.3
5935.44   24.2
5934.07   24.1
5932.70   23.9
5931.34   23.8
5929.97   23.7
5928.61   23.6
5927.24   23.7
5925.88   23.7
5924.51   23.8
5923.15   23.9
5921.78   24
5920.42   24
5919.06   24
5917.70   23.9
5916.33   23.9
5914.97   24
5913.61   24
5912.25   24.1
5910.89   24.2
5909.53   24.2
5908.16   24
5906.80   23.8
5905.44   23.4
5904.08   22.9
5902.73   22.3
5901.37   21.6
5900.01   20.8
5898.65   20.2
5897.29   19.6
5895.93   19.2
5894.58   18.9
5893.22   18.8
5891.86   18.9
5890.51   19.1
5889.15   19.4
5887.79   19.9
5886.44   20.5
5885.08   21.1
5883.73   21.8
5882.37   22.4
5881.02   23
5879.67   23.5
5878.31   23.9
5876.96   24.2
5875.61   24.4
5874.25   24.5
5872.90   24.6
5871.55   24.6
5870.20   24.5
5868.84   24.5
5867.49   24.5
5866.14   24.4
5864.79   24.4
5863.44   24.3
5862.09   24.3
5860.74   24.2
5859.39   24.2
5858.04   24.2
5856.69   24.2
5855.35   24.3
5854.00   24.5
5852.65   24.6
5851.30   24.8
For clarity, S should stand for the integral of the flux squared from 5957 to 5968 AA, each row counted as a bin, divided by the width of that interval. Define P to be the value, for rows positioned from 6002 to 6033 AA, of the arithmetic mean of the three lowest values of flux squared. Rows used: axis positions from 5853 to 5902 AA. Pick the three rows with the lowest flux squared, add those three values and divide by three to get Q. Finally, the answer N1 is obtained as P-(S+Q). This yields -410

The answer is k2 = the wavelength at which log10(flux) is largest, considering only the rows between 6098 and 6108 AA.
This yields 6107.35 AA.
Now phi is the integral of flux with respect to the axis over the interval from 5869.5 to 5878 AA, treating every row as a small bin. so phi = 208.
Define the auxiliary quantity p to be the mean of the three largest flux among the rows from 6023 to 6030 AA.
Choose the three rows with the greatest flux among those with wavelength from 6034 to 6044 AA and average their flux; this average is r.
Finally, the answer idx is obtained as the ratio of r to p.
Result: 1.05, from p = 23.97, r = 25.2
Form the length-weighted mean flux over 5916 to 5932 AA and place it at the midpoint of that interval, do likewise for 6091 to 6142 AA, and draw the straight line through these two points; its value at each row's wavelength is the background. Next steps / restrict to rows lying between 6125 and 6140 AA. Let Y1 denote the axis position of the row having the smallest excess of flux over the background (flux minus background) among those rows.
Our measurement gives 6125.66 AA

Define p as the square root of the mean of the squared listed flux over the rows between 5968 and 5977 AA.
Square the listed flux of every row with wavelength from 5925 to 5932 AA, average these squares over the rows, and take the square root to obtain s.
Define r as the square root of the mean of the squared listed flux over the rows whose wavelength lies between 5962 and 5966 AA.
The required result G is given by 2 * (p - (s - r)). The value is 49.1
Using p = 24.2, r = 24.1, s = 23.7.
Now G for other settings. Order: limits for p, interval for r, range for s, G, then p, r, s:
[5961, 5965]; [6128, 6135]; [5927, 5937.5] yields 48.8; 24.1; 24.2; 23.9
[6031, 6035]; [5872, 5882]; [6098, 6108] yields 47.7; 24.4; 24.0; 24.6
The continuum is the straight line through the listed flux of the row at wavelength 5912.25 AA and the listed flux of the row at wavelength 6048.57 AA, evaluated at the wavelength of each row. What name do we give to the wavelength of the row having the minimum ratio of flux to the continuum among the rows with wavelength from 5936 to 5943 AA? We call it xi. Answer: 5936.80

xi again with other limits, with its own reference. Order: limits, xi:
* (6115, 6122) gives 6121.43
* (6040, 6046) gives 6045.78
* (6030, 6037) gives 6030.49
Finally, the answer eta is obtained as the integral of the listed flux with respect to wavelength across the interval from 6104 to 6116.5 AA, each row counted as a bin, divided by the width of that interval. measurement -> 24.8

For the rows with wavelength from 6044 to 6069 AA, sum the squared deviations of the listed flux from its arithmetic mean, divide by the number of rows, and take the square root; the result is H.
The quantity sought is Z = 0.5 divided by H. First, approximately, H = 0.18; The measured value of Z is 2.82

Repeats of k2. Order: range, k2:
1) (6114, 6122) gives 6114.38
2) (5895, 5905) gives 5904.08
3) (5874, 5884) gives 5874.25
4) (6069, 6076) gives 6075.09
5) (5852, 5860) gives 5852.65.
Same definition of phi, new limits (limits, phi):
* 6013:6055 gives 1024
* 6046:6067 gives 528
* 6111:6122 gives 267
